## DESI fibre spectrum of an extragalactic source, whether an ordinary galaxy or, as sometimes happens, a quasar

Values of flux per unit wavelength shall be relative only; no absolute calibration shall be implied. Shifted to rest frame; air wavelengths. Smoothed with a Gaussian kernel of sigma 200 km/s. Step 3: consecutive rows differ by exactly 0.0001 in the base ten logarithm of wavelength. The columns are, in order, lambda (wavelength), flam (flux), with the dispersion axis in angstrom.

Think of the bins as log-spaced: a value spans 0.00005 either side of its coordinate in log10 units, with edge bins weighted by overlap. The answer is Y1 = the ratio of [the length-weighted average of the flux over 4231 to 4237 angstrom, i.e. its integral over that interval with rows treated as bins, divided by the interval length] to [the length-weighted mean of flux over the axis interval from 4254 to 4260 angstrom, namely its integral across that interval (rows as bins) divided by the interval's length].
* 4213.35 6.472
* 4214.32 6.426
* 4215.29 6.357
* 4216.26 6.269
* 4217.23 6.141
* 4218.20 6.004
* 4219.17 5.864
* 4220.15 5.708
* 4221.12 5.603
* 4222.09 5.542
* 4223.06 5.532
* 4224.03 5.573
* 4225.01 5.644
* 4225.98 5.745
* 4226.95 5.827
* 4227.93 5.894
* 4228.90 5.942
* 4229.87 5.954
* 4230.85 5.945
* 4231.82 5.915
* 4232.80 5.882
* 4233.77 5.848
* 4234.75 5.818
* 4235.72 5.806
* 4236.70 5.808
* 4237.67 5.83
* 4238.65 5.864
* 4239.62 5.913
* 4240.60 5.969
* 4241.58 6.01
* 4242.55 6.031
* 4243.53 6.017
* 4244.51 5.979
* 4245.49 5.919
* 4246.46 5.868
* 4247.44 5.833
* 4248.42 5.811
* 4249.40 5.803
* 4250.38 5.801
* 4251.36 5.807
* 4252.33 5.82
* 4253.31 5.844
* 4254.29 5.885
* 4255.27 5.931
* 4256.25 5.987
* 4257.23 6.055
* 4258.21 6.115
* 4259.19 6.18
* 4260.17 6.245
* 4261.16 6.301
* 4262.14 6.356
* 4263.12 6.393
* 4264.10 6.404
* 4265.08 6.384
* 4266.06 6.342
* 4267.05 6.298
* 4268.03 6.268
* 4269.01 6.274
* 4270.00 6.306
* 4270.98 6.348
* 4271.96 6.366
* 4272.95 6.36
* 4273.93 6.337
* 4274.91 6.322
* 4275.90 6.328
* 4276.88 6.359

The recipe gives 0.97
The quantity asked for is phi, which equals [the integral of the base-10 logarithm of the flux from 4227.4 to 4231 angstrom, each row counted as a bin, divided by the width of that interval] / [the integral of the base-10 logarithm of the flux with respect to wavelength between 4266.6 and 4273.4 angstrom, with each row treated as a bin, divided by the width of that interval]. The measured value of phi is 0.965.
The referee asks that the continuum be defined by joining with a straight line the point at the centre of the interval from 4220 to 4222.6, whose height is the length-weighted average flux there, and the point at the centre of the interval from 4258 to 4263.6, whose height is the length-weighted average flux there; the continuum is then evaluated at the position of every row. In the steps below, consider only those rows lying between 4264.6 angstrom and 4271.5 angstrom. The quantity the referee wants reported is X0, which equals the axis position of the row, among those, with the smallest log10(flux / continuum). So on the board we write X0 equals 4269.01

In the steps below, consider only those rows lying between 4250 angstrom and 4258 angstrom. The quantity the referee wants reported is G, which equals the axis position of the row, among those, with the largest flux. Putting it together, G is 4257.23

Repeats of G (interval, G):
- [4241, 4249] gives 4242.55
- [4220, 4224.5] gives 4220.15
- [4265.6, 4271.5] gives 4270.98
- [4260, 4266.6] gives 4264.10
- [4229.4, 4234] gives 4229.87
